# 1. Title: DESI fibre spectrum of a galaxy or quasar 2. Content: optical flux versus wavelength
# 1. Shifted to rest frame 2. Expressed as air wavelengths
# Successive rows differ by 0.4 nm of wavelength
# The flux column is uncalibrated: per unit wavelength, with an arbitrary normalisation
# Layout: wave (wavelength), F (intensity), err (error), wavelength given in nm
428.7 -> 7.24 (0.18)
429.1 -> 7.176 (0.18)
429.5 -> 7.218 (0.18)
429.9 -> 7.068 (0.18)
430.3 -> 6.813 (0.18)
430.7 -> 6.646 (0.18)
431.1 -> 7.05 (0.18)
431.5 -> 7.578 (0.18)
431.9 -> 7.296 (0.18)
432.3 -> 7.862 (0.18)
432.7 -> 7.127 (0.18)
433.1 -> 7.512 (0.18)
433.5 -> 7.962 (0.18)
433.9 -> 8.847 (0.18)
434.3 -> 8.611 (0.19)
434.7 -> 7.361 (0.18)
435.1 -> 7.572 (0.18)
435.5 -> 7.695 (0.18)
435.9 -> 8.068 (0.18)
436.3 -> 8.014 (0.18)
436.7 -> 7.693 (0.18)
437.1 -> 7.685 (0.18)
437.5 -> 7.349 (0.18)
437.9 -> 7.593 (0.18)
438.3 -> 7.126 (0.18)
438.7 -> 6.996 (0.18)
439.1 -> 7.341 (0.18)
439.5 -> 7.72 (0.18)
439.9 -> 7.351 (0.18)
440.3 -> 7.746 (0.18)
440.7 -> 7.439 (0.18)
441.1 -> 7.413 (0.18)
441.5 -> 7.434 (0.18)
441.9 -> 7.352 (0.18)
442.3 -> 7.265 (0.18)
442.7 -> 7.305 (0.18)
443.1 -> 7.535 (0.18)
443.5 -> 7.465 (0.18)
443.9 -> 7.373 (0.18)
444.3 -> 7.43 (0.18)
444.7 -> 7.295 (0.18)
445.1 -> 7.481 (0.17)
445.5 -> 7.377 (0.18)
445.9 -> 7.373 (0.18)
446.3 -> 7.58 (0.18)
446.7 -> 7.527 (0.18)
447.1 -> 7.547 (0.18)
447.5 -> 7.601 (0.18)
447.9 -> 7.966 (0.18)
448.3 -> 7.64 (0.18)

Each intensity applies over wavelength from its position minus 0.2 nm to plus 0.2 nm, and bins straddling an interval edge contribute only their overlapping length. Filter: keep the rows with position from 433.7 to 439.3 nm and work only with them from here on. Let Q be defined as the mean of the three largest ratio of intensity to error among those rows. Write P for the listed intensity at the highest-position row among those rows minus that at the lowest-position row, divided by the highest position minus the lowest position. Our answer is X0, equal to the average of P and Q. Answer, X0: 23.1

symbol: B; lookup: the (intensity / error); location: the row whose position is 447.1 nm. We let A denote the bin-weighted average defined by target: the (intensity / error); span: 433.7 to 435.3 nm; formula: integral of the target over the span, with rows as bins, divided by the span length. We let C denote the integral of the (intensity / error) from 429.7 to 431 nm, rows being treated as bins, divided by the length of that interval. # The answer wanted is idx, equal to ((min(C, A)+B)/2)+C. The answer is 78.1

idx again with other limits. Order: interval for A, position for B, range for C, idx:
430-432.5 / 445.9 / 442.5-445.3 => 82.0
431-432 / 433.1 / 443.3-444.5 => 82.5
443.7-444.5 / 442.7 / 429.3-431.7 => 79.1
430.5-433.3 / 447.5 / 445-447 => 83.3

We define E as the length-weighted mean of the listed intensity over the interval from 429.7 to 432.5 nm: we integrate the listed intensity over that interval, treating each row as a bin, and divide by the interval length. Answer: 7.19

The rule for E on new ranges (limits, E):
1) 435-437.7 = 7.73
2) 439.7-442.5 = 7.43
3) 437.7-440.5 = 7.41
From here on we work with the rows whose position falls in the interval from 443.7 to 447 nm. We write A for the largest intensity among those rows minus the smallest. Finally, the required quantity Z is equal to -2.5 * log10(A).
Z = 1.4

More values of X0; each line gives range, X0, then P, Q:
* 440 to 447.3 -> 21.5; -0.03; 43.1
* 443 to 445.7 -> 21.2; -0.07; 42.4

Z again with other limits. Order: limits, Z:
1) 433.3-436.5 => -0.4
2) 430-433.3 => -0.2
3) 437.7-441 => 0.3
